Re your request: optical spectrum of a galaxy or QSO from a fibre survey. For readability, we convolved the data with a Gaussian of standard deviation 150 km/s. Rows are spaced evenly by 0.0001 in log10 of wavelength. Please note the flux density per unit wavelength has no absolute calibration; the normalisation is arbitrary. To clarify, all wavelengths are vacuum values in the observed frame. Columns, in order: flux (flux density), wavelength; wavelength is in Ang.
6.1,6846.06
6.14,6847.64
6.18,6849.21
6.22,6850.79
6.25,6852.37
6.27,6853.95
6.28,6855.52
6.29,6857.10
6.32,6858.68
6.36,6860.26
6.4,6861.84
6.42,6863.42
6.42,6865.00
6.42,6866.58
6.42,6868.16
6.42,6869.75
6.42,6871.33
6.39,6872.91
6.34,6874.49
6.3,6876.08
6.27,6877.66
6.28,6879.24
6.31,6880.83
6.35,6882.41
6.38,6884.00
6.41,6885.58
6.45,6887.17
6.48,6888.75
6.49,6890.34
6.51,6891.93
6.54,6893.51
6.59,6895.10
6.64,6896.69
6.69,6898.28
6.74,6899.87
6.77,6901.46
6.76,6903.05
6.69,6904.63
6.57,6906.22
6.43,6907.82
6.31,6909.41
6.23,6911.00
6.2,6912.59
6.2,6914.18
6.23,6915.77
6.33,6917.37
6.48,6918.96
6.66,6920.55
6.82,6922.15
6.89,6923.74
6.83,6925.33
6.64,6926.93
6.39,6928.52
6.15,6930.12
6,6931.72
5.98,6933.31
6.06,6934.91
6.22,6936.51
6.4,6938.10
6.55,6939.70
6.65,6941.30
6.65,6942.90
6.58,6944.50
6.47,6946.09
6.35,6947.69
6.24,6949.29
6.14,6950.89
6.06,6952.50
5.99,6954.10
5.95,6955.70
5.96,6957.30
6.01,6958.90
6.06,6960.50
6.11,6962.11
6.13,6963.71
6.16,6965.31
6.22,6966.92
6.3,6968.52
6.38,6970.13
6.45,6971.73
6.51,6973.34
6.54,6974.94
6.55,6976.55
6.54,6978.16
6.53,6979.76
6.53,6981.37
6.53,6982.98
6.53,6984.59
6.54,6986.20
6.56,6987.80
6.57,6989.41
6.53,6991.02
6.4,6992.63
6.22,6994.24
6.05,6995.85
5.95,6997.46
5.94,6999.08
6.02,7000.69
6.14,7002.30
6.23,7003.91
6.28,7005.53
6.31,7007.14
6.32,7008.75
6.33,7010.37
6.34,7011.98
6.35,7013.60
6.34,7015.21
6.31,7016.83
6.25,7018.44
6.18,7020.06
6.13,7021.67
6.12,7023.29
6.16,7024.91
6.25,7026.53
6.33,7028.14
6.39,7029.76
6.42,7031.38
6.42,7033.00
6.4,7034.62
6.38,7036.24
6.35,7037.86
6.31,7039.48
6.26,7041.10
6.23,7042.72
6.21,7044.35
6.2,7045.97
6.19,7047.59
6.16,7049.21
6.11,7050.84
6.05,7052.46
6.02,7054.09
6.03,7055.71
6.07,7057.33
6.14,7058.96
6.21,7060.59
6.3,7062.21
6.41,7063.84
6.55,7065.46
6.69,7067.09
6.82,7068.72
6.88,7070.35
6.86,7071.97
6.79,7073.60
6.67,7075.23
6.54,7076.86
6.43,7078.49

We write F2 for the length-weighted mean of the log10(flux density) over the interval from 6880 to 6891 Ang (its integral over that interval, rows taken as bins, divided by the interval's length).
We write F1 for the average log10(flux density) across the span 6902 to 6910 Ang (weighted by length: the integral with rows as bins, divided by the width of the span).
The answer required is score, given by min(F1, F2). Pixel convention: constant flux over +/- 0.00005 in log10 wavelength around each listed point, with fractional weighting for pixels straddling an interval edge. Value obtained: 0.807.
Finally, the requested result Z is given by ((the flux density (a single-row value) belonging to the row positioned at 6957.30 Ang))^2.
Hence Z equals 35.5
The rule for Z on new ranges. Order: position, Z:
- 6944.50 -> 43.3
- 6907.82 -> 41.3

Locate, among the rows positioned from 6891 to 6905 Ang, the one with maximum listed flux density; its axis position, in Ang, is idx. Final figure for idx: 6901.46 Ang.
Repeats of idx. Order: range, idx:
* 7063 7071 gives 7070.35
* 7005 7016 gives 7013.60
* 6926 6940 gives 6926.93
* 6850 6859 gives 6858.68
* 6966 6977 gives 6976.55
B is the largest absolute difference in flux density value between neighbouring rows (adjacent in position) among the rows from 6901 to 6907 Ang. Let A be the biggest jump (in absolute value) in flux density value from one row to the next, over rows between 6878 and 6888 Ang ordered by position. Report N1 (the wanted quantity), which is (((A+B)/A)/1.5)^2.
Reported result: 7.1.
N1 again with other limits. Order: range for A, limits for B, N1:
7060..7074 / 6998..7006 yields 1.5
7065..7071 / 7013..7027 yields 1.2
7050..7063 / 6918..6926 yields 4.0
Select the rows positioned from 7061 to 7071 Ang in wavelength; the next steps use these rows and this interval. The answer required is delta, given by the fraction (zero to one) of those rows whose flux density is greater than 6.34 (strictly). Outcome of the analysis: 0.83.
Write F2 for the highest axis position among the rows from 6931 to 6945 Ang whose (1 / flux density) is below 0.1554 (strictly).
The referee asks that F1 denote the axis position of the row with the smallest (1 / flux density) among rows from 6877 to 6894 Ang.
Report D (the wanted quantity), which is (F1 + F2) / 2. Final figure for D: 6919.0 Ang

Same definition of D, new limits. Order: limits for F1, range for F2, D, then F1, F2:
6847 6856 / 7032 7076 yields 6965.4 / 6855.52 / 7075.23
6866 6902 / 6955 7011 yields 6946.2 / 6901.46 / 6991.02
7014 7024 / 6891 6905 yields 6959.9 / 7015.21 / 6904.63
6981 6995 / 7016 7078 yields 7033.1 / 6989.41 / 7076.86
